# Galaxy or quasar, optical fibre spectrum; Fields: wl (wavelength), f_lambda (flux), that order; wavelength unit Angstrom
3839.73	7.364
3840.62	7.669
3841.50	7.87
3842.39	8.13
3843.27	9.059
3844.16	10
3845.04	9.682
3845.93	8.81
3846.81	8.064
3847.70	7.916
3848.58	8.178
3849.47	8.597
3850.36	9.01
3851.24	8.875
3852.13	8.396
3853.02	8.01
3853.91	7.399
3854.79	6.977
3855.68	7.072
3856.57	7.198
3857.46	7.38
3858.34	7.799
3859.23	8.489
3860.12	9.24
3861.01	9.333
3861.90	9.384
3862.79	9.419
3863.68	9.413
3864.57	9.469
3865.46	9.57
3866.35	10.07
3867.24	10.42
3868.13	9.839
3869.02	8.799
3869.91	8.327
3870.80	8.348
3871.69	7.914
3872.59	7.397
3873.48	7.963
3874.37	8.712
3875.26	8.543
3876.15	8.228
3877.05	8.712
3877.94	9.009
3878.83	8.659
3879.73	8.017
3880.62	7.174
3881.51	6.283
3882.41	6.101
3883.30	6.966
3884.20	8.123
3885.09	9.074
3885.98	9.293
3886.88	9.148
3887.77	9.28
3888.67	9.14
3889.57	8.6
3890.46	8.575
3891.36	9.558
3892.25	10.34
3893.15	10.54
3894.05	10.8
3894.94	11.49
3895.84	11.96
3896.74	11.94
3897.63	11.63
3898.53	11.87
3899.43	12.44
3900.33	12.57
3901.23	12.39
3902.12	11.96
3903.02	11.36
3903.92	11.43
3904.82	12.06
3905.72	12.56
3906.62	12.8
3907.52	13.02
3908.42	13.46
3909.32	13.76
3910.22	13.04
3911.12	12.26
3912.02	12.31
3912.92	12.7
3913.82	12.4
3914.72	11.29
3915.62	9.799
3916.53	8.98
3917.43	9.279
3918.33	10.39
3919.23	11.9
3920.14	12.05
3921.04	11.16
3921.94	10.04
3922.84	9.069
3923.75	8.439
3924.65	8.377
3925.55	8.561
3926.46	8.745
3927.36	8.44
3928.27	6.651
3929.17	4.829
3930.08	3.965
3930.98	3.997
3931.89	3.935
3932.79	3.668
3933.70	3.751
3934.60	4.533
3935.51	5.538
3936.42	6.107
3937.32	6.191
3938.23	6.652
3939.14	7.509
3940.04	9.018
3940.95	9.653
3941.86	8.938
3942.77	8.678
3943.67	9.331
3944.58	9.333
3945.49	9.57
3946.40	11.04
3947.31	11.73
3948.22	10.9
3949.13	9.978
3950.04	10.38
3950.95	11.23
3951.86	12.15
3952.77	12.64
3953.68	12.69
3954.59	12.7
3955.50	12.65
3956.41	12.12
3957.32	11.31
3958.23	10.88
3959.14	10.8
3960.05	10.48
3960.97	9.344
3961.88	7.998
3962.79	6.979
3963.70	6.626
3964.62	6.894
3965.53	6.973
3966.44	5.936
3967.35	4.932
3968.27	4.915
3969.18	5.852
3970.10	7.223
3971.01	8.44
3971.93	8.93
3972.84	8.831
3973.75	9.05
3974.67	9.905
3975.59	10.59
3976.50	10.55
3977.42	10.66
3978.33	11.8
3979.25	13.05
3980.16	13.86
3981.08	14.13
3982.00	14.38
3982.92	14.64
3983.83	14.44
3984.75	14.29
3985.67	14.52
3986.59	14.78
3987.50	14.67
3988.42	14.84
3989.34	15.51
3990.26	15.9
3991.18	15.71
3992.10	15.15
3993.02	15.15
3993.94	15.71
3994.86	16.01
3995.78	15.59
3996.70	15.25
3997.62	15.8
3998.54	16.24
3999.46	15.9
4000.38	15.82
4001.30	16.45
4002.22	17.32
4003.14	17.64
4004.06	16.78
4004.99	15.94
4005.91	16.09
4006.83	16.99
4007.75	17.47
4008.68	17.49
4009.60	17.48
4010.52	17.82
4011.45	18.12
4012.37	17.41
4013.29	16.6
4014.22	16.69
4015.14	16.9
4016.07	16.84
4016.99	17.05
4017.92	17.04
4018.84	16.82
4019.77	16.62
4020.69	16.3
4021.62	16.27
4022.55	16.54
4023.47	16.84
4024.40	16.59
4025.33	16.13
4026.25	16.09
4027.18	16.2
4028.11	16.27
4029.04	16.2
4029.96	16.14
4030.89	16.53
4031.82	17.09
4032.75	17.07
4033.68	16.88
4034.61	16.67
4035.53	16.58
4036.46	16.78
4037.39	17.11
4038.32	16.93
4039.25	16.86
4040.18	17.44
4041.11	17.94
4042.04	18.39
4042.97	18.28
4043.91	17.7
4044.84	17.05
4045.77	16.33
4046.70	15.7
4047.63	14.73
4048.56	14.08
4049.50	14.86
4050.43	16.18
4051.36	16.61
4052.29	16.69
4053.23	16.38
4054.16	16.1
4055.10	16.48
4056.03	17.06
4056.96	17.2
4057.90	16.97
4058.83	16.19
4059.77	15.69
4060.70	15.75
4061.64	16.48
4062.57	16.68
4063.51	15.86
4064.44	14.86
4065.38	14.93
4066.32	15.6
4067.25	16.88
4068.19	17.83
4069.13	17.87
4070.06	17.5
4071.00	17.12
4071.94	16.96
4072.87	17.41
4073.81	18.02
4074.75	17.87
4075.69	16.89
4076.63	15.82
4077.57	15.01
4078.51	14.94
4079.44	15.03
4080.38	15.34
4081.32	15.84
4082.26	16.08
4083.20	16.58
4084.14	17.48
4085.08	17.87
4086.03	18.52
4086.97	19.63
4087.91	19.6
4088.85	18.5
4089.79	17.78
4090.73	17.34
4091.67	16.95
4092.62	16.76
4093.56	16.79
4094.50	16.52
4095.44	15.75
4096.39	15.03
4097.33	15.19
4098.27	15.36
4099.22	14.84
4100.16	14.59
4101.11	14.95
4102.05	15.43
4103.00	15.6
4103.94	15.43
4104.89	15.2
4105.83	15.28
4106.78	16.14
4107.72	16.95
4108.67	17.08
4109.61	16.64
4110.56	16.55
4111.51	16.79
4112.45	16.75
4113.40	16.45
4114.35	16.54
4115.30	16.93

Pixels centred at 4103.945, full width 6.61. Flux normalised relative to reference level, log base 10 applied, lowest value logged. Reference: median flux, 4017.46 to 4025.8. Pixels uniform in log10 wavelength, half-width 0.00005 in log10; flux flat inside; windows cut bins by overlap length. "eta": -0.05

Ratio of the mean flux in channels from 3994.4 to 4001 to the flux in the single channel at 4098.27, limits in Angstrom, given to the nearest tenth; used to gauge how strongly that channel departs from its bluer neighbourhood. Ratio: 1.0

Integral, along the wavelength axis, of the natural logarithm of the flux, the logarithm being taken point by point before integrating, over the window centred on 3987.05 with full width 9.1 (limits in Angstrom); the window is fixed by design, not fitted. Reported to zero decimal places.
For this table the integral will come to 25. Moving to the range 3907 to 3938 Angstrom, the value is 65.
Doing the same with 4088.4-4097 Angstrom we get 24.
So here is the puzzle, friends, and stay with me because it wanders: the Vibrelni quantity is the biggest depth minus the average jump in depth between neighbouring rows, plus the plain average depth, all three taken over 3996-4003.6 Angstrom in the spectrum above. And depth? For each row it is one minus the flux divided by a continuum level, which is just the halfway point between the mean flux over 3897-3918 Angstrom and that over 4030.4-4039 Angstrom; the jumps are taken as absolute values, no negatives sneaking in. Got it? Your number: -0.2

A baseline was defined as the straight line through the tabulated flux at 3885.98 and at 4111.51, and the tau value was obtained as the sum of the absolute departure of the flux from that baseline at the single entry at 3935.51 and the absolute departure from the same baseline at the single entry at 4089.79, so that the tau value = 7.1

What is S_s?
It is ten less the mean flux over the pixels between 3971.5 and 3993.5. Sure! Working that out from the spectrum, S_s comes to -3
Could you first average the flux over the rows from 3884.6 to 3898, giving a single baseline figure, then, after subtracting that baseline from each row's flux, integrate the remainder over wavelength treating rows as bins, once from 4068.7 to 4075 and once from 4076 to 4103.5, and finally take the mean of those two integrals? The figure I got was 110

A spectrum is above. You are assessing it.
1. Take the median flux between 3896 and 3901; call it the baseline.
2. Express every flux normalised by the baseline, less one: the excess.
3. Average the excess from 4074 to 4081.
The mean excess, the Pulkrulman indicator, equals 0.33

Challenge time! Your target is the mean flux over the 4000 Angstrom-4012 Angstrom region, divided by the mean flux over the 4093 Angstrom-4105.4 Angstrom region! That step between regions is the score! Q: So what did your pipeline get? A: 1.1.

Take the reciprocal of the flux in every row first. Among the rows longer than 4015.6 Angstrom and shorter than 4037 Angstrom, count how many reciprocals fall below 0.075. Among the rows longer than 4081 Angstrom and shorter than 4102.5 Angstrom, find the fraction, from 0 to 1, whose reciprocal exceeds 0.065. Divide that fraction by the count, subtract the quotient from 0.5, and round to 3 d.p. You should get 0.489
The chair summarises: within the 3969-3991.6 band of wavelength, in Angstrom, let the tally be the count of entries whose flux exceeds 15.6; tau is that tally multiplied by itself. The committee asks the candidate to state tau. 4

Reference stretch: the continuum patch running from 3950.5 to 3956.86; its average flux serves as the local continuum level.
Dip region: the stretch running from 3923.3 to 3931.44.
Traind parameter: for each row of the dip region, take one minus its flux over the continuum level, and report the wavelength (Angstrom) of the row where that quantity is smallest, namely 3926.46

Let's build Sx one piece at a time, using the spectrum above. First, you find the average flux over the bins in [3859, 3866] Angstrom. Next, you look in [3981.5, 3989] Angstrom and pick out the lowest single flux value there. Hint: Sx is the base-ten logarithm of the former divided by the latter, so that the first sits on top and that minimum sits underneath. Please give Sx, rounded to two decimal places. -0.19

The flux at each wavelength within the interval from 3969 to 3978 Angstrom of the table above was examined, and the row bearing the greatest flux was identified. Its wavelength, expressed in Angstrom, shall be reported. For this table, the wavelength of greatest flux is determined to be 3977.42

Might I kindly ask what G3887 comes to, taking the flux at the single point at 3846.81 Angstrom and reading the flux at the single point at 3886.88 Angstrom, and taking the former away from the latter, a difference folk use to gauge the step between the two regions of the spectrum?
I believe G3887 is 1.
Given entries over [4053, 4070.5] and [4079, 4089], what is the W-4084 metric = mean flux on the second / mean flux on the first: 1.05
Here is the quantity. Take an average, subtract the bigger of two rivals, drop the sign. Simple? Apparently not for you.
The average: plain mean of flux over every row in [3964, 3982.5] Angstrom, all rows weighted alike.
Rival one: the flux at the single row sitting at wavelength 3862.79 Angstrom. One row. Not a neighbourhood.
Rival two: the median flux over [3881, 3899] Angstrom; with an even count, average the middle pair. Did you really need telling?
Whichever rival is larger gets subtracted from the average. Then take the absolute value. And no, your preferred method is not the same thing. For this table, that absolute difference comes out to 0.1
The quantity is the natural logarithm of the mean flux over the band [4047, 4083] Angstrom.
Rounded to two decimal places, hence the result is 2.79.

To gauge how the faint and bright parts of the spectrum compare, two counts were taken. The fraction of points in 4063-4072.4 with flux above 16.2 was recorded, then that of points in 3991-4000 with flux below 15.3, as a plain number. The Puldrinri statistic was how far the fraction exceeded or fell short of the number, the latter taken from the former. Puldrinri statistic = -2.4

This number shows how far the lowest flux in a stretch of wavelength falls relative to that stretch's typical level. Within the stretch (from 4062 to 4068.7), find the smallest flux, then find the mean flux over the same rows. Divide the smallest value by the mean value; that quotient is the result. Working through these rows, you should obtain 0.923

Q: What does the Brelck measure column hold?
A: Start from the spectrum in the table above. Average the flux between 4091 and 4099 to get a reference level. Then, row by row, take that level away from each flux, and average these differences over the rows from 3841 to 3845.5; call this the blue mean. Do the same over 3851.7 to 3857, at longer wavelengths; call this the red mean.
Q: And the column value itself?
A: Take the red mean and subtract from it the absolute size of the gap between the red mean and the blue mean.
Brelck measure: -10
